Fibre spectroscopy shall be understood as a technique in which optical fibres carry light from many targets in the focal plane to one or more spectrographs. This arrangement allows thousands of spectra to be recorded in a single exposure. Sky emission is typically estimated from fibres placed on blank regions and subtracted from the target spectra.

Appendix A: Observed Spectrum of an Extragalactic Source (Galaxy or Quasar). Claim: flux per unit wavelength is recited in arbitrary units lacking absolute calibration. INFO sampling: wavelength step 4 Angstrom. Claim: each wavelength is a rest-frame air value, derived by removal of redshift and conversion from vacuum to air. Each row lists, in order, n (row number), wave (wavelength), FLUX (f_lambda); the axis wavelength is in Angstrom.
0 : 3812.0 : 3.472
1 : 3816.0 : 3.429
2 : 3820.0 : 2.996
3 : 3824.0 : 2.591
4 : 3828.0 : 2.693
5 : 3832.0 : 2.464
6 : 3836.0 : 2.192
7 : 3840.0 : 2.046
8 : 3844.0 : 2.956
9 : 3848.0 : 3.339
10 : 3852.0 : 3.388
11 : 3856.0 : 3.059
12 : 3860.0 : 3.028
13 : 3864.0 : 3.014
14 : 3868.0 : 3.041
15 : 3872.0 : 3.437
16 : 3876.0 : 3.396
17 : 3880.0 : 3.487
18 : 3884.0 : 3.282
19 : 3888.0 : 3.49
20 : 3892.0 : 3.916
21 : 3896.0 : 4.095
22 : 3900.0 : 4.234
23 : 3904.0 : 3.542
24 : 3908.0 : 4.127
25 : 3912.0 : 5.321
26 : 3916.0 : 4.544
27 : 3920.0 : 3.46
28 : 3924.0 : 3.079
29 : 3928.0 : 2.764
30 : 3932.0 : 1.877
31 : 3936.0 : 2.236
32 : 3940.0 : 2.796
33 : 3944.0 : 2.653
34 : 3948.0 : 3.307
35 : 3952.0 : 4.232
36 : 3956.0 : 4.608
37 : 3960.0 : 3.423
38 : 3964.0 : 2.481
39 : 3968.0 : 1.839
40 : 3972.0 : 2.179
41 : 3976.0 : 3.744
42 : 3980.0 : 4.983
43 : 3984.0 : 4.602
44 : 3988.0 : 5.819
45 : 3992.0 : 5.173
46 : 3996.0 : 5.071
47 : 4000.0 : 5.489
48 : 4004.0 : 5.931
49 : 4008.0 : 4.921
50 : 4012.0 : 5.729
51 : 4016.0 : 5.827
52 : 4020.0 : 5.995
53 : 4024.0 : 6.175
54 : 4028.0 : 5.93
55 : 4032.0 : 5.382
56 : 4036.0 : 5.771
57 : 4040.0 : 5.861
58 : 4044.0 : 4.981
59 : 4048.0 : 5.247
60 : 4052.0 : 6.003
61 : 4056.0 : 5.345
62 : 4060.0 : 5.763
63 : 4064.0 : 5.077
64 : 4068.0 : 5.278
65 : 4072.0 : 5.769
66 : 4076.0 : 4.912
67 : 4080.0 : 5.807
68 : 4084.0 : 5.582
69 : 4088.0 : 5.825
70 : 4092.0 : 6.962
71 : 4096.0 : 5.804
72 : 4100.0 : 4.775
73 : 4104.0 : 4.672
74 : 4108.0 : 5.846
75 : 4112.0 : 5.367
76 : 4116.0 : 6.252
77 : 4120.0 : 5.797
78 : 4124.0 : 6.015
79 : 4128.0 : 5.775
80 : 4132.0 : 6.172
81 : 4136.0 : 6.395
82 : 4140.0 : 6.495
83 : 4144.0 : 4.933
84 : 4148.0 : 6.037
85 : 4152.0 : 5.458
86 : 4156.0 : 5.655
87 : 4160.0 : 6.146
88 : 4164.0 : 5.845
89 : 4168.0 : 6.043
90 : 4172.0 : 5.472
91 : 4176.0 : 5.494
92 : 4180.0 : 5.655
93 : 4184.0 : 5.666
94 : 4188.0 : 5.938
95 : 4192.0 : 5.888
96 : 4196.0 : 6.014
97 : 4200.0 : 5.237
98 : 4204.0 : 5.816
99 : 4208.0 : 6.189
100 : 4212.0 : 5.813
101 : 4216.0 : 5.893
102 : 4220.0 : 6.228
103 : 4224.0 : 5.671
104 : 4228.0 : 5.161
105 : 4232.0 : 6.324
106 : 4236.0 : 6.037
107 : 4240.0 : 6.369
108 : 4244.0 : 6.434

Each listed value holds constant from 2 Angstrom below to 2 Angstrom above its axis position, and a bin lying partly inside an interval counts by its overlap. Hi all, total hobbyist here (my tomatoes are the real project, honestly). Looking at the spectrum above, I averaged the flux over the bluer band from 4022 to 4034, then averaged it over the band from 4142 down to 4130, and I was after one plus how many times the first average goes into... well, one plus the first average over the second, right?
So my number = 1.92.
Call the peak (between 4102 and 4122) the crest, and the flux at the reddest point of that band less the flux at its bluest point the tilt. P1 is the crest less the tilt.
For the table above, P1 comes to 5.1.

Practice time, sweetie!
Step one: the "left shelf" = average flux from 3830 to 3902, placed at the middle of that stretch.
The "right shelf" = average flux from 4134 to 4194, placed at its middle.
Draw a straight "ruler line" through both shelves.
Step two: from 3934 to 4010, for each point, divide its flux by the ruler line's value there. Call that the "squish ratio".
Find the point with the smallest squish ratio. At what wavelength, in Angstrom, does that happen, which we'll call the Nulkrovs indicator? 3968.0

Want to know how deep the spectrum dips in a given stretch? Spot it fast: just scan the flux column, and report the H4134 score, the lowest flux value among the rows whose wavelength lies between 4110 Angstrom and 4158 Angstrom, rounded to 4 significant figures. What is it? 4.933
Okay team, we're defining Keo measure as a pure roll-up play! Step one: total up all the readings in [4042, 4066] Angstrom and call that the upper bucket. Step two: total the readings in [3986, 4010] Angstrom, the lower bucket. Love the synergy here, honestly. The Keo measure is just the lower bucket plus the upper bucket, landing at 65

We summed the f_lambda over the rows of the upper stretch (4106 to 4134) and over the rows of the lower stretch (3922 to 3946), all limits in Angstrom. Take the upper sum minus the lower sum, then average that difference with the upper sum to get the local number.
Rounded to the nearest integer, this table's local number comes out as 34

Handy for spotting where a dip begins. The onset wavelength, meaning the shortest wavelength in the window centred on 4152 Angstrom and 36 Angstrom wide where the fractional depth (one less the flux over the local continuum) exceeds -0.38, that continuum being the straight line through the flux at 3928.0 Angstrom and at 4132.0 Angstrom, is 4136.0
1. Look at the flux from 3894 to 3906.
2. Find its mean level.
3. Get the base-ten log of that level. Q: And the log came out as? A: 0.60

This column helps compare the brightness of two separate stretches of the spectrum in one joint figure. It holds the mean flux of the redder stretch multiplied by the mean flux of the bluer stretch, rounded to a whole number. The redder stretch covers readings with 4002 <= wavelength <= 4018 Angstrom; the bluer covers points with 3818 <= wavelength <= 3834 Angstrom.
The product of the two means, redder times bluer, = 15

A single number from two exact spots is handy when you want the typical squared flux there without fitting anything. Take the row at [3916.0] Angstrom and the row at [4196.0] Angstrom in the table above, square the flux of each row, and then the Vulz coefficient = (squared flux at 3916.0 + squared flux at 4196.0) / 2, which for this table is 28.4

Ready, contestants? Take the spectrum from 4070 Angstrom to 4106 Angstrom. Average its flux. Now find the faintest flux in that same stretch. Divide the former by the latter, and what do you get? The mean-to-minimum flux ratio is 1.19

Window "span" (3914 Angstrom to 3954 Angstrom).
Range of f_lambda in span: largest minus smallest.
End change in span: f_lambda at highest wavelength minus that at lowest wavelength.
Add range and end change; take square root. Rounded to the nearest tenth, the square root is 1.5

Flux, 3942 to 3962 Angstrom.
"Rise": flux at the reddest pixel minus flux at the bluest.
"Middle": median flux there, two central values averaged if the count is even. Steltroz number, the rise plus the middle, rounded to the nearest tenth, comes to 4.2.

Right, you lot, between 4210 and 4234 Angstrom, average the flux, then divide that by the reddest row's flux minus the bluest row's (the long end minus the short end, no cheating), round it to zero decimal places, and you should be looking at 11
